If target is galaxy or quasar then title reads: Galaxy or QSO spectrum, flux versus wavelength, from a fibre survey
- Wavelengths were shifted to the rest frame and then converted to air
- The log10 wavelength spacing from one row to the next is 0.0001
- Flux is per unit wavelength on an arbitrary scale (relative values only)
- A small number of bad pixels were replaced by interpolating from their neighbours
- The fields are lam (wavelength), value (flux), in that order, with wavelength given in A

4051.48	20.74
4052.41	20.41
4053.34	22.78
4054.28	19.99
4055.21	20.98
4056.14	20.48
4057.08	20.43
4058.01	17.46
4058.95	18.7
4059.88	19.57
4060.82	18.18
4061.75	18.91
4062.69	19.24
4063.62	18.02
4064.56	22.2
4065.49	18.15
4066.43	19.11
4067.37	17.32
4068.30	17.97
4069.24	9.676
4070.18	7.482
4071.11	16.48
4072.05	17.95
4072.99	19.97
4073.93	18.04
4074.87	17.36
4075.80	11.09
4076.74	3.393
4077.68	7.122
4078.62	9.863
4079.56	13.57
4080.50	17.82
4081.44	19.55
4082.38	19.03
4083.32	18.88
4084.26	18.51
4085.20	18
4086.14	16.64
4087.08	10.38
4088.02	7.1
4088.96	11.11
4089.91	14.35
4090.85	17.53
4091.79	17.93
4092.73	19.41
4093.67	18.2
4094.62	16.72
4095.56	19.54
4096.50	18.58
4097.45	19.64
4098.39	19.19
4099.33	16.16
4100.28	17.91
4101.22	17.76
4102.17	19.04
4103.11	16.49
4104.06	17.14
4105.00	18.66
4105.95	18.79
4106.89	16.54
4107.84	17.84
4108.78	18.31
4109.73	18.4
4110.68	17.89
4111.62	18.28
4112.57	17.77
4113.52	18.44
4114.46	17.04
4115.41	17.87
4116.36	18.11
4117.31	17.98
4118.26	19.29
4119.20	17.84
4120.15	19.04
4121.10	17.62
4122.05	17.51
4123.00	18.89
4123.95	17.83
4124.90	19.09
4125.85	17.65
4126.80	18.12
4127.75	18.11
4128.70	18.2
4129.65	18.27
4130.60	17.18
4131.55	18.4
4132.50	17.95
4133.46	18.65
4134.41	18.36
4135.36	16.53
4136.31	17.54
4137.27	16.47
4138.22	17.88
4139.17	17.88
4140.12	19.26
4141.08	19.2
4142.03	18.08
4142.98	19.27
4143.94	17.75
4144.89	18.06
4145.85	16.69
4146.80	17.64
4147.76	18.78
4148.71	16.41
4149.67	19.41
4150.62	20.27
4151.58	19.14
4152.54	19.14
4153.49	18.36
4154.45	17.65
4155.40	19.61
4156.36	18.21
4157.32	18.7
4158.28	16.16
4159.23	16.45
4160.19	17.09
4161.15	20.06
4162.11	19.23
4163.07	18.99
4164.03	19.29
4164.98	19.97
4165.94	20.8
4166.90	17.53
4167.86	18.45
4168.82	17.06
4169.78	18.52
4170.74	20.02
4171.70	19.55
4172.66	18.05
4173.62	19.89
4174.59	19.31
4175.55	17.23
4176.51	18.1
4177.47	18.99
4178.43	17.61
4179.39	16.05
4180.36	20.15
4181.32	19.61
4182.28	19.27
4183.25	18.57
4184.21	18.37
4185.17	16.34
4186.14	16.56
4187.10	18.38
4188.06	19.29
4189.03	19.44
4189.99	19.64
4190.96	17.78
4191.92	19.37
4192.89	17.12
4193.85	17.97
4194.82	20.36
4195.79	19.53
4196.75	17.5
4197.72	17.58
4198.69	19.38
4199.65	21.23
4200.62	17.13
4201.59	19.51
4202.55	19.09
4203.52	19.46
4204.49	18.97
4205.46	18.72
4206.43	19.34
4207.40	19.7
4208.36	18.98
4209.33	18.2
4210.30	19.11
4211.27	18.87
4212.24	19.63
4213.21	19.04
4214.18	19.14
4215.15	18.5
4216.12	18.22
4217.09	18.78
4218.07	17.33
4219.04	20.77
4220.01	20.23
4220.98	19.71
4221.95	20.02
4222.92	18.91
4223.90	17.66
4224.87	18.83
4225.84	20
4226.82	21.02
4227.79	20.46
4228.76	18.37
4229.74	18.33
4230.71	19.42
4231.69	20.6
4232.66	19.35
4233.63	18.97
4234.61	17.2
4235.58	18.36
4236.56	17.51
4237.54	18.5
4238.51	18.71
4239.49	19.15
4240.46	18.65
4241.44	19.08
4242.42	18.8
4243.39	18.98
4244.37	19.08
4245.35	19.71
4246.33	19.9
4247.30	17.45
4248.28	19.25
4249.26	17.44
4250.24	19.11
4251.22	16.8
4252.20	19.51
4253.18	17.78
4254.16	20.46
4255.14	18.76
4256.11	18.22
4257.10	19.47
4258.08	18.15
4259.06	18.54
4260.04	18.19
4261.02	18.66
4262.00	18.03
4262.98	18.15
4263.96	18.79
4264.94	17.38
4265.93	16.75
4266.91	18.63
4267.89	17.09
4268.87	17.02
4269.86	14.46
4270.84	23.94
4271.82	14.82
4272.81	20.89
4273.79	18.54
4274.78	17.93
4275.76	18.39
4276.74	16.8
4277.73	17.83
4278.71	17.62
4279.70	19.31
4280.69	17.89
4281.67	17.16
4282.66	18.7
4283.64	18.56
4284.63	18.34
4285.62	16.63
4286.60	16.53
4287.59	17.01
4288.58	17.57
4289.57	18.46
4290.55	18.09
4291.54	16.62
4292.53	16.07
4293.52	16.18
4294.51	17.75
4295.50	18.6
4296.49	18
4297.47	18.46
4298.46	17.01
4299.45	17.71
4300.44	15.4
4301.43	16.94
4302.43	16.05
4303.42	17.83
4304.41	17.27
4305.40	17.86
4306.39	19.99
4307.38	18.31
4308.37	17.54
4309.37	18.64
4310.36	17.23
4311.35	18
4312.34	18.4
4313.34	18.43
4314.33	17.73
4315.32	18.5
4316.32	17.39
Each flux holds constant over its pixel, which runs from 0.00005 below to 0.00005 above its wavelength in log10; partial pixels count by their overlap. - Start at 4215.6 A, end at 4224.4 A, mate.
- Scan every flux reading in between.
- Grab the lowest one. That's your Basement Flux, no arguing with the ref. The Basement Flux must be 17.33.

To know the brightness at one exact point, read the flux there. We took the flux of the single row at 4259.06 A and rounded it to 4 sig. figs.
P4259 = 18.54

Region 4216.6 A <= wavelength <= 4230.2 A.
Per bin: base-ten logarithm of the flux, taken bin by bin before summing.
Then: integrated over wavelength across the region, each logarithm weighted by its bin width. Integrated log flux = 17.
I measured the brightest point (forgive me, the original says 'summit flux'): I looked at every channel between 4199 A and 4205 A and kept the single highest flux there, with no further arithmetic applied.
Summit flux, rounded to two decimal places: 21.23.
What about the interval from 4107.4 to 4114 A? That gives 18.44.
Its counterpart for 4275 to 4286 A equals 19.31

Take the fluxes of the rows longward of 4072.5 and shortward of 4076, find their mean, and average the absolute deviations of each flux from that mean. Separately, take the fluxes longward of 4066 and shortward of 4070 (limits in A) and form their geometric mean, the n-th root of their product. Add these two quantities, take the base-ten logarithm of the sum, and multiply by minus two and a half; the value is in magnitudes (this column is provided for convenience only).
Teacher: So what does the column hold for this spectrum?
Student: -3.15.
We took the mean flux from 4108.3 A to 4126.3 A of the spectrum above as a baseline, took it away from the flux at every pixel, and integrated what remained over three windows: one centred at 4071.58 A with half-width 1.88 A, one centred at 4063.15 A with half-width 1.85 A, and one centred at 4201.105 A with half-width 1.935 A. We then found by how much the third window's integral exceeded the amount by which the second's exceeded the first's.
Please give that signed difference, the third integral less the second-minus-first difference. -11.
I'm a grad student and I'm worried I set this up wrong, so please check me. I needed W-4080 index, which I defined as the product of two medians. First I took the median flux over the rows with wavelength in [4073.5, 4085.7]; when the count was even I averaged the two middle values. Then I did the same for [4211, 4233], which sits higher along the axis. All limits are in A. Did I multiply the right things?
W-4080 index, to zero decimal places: 341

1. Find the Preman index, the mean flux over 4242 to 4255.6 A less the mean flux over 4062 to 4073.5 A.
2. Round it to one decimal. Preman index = 1.8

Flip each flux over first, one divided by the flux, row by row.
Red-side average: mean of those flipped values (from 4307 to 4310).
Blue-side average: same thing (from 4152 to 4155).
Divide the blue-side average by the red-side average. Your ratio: 0.99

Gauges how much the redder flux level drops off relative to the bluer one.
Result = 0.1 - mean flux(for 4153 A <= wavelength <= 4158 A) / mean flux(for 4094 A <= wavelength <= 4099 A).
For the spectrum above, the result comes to -0.888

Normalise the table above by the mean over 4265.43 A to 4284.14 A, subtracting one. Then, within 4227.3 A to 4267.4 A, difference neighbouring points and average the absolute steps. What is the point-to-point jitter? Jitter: 0.059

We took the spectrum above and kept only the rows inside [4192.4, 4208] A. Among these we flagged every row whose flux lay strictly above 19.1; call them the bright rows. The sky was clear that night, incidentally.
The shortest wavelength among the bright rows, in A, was 4194.82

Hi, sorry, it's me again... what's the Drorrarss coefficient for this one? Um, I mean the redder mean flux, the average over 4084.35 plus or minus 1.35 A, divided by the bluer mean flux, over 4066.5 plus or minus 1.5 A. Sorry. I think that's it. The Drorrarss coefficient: 1.01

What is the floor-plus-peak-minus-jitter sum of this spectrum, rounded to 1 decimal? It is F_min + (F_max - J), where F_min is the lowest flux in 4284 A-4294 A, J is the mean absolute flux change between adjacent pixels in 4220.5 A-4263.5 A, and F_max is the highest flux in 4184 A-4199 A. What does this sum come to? 35.4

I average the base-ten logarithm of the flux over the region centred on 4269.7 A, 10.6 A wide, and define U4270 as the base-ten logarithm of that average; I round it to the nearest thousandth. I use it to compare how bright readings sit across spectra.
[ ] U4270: 0.097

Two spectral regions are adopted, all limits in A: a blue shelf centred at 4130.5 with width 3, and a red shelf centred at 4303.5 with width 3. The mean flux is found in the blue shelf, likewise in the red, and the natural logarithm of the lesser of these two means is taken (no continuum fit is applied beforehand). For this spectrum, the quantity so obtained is 2.84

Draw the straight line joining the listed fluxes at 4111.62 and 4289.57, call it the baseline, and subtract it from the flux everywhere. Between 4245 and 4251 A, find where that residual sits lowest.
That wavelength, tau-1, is 4249.26 A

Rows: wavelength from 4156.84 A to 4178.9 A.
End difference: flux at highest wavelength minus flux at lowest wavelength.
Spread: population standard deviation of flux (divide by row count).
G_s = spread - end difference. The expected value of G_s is 2.3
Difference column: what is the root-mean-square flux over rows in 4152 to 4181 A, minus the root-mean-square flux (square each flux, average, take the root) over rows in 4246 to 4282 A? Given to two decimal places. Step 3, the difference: 0.27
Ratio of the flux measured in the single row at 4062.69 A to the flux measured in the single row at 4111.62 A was 1.05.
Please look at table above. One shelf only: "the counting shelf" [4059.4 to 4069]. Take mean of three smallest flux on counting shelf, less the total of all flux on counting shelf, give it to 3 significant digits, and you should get -171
